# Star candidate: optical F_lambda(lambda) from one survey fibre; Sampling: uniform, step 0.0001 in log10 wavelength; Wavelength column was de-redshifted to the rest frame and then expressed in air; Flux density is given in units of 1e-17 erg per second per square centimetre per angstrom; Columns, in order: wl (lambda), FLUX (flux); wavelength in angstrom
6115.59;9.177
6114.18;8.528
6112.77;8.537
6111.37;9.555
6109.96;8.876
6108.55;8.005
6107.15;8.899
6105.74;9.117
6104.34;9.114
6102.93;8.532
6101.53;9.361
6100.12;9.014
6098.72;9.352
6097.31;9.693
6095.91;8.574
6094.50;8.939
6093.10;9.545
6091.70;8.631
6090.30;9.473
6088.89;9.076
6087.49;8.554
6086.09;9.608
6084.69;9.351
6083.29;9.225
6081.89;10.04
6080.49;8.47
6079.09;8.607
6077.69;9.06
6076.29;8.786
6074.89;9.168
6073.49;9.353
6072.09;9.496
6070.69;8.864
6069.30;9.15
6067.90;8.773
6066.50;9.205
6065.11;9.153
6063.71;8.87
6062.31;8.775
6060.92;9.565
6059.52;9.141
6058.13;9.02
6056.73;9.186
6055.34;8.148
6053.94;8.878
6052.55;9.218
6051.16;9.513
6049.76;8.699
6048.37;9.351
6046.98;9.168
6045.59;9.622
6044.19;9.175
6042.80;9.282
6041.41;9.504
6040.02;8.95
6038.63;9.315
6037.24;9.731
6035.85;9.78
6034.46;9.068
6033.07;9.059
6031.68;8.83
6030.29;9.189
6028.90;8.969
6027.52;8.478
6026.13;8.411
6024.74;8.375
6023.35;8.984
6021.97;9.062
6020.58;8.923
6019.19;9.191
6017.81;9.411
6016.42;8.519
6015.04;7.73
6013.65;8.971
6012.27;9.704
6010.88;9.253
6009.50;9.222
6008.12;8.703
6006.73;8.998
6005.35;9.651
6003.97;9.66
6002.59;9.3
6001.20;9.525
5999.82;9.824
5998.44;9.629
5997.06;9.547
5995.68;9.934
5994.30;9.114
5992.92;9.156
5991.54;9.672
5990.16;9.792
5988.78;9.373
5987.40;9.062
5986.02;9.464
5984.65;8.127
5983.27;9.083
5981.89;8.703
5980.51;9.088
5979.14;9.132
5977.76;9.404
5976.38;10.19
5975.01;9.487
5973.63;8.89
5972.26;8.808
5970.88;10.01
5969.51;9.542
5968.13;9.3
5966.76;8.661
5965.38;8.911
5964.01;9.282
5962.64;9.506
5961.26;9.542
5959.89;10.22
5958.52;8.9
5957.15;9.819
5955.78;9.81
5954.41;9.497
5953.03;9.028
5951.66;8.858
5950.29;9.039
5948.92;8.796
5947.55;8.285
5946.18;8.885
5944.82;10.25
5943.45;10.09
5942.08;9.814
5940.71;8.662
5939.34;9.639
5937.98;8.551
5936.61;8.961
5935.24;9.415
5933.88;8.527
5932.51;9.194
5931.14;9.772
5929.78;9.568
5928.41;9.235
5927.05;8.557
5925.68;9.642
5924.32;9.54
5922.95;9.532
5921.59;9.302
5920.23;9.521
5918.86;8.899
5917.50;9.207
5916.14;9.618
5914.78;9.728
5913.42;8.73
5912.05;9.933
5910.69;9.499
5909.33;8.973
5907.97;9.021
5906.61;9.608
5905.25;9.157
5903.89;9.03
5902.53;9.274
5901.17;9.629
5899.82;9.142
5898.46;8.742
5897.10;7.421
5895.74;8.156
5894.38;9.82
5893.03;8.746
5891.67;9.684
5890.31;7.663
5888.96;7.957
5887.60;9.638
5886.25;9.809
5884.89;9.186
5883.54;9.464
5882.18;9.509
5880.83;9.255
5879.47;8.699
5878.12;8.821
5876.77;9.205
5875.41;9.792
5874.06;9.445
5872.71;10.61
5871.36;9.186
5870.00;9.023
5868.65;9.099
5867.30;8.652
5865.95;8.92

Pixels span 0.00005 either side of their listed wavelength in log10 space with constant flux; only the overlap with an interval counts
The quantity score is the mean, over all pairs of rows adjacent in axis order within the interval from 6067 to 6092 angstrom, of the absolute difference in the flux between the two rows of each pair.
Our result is 0.50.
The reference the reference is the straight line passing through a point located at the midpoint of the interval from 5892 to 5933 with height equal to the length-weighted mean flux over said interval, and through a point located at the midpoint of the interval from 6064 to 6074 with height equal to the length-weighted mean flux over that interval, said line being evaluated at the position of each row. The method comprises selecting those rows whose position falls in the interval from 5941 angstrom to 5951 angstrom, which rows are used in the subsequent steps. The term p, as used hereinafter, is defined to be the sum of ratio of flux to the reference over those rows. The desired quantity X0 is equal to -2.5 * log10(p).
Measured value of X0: -2.126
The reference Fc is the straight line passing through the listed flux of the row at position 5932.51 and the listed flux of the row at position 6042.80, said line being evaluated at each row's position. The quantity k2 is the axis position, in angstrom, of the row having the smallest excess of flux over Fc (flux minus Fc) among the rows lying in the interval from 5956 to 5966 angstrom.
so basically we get 5958.52 angstrom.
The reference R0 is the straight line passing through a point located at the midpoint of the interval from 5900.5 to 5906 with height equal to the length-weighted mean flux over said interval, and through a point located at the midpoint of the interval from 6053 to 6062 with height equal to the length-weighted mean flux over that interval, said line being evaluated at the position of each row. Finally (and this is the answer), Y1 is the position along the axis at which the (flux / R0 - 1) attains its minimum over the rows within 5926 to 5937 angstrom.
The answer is 5933.88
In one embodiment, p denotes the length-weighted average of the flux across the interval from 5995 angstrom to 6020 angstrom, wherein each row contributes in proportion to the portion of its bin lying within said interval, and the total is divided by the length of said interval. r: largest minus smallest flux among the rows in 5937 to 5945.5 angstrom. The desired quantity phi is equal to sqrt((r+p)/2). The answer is 2.34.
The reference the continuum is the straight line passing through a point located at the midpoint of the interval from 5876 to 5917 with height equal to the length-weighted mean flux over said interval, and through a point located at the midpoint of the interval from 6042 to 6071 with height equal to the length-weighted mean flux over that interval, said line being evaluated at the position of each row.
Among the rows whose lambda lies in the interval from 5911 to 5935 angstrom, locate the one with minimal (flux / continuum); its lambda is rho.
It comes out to 5933.88 angstrom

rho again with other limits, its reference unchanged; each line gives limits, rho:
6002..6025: 6015.04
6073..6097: 6080.49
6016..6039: 6024.74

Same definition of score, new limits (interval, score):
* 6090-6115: 0.59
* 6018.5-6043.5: 0.28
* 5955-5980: 0.52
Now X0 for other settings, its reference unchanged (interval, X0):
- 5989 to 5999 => -2.157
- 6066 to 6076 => -2.115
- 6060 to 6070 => -2.106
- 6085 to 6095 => -2.113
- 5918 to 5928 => -2.122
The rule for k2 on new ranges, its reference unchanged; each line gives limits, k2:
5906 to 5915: 5913.42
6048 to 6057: 6055.34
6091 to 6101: 6095.91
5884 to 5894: 5890.31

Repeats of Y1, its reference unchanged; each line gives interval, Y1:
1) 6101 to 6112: 6108.55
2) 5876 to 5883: 5879.47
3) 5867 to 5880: 5867.30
